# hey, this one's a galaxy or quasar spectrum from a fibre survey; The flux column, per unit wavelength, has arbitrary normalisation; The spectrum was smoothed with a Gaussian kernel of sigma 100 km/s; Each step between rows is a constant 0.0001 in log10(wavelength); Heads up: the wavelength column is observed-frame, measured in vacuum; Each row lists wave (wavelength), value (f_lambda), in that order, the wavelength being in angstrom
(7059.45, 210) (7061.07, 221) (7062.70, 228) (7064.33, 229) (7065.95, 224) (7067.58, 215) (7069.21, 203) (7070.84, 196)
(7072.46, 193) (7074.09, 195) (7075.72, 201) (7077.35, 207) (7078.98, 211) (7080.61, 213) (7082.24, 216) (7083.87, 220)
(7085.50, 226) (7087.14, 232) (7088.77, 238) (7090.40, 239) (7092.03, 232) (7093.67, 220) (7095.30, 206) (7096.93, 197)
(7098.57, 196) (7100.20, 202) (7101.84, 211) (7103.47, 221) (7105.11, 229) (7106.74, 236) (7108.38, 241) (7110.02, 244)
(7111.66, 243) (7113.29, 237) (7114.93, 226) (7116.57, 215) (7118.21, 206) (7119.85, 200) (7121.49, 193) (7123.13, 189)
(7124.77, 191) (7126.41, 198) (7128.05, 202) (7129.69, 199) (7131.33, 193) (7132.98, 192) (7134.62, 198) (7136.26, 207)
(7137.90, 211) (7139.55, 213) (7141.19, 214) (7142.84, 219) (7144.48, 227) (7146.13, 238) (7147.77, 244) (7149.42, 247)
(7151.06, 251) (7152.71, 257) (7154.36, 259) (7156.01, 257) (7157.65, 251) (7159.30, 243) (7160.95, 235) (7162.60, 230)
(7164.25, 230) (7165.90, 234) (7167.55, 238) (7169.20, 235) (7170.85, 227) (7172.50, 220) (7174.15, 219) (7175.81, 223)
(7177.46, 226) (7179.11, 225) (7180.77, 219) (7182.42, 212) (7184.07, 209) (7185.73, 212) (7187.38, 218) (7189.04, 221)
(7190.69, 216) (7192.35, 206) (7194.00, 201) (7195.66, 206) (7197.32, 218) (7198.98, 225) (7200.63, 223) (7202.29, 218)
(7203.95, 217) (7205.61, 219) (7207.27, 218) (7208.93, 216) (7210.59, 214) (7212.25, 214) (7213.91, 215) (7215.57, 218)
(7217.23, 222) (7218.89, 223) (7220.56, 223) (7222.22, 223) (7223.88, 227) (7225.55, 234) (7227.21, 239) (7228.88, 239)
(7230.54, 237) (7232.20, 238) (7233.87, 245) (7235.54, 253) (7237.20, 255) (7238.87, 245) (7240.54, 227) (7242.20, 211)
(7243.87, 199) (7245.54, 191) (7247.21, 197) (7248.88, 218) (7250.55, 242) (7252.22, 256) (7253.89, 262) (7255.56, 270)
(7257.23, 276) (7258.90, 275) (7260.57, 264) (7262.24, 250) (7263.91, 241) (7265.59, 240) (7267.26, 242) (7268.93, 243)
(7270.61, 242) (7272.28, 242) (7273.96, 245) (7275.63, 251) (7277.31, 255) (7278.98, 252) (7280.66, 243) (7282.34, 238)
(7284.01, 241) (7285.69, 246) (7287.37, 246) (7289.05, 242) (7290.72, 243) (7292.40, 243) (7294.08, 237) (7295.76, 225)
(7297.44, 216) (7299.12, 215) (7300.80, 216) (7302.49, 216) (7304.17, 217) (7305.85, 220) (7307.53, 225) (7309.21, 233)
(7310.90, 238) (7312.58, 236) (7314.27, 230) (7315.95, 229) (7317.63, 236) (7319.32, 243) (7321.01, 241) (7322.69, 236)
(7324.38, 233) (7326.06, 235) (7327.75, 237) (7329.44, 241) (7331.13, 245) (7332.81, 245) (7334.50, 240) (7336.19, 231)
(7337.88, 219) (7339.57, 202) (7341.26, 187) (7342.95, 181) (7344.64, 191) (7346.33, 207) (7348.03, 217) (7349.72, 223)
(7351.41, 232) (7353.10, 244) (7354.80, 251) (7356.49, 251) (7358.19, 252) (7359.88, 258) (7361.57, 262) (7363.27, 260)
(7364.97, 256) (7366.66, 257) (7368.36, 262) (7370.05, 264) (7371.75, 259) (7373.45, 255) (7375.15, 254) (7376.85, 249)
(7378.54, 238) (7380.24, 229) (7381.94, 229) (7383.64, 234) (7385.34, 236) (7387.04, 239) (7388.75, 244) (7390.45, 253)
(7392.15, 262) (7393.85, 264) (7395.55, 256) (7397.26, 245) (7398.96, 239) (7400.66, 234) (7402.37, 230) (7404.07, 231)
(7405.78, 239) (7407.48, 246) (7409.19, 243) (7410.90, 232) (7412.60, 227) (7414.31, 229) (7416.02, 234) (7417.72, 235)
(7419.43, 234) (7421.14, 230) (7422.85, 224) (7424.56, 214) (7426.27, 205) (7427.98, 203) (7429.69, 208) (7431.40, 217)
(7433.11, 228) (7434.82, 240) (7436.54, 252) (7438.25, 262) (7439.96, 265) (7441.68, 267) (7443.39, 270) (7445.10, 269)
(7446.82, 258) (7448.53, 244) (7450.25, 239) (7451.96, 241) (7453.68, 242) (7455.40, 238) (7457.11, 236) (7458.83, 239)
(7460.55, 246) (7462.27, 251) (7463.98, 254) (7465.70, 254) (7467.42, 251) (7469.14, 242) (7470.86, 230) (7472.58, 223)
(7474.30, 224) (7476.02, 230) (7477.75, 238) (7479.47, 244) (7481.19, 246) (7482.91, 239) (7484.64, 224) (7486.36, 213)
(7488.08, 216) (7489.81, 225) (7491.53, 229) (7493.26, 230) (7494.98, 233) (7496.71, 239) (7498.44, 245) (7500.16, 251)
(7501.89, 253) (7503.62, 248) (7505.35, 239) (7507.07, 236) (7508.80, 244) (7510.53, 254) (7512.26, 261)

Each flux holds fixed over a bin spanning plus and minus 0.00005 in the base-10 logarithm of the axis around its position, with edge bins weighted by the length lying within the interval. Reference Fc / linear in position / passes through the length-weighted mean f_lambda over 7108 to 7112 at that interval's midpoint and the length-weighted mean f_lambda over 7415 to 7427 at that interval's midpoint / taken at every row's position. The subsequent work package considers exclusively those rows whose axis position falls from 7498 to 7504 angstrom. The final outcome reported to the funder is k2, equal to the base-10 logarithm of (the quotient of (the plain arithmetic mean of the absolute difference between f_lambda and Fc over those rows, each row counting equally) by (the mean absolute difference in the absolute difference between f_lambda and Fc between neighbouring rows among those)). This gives 0.81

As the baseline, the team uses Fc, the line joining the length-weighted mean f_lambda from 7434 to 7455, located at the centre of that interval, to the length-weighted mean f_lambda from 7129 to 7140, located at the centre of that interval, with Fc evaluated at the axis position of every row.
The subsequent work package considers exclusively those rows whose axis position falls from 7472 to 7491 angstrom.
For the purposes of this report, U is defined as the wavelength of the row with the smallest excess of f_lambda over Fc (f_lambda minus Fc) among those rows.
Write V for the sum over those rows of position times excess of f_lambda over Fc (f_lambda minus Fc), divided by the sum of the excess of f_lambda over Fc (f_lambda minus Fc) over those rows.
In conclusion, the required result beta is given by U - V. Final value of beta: 4.5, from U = 7486.36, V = 7481.9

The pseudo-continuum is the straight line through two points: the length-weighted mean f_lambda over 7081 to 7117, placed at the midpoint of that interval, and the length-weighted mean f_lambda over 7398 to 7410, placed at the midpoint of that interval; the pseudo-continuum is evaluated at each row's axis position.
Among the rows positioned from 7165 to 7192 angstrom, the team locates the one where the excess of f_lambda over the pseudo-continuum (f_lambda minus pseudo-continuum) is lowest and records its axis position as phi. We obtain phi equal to 7184.07 angstrom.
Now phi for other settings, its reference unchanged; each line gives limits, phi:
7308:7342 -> 7341.26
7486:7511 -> 7486.36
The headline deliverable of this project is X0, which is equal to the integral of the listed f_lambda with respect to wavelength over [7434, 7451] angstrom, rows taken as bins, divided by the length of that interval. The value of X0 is 257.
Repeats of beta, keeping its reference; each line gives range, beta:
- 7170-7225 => 2.7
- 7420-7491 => -30.9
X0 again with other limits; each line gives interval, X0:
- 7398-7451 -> 237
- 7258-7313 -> 239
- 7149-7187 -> 233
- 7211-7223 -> 220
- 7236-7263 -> 240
